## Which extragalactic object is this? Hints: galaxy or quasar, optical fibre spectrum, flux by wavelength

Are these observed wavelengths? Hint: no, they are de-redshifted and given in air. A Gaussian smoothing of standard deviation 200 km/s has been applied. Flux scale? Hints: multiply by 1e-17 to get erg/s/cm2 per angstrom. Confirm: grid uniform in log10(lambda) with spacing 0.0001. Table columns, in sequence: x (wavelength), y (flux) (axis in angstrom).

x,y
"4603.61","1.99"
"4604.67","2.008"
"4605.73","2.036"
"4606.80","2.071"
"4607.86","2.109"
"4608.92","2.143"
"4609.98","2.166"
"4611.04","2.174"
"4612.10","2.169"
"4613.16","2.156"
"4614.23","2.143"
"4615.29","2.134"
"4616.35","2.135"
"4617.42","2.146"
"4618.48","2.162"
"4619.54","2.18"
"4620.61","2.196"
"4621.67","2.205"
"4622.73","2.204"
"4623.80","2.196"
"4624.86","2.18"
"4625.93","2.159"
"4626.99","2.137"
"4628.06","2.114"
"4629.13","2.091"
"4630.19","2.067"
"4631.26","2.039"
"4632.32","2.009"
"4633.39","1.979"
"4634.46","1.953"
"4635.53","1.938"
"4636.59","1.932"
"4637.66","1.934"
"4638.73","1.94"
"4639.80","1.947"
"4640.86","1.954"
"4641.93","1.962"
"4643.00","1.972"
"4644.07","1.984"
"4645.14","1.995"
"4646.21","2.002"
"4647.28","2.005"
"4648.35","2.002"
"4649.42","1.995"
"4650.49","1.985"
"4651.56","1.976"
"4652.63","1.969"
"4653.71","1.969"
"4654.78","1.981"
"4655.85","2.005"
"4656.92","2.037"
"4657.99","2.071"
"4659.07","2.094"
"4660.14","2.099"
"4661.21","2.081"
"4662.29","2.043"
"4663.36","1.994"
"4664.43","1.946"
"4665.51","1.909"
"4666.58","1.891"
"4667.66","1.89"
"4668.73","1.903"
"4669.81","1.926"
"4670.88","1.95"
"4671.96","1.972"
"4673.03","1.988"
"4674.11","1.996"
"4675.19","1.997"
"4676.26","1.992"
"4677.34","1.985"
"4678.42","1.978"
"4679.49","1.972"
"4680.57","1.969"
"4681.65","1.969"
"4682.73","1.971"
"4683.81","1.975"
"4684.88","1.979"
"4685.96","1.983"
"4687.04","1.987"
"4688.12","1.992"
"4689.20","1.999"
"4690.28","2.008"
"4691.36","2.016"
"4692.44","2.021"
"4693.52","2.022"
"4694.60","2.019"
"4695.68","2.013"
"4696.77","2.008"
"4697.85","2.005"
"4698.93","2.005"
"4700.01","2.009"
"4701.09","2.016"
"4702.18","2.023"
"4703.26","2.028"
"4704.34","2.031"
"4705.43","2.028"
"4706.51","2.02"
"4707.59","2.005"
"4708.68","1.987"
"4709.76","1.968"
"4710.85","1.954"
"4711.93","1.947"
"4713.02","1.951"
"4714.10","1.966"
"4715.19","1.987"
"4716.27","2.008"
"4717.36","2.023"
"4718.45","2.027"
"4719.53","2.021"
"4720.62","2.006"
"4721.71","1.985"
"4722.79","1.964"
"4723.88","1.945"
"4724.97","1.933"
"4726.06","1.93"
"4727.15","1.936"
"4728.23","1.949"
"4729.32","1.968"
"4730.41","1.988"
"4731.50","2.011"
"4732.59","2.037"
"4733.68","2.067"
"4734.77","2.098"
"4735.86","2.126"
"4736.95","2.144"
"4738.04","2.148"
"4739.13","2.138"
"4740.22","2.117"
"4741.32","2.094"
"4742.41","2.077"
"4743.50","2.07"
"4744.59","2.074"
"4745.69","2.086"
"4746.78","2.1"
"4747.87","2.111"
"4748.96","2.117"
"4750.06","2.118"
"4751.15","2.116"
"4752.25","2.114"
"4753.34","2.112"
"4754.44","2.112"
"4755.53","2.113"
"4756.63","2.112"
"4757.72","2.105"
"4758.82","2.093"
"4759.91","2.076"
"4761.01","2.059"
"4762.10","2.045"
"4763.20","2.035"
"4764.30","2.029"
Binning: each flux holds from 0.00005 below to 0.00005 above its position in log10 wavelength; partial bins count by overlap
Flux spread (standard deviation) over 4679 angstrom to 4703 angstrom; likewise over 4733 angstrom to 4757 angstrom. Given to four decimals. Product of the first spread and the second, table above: 0.0004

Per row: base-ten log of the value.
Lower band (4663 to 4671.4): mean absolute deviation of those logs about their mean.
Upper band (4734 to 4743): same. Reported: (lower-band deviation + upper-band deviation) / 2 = 0.0053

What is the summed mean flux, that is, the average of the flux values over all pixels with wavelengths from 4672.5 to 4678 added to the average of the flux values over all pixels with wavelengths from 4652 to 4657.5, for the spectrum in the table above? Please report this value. 3.98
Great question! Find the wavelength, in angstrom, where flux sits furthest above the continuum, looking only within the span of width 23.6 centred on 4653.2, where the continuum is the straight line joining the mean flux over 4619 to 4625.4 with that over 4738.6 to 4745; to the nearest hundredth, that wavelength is 4660.14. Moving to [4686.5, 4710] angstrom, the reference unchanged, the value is 4704.34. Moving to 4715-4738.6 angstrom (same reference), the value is 4738.04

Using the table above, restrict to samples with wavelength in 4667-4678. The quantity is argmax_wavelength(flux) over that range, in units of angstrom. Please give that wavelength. 4675.19 angstrom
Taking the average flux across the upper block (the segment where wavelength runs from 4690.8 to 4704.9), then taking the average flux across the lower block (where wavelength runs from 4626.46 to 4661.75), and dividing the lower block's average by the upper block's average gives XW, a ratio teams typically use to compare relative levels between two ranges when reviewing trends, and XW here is 1.00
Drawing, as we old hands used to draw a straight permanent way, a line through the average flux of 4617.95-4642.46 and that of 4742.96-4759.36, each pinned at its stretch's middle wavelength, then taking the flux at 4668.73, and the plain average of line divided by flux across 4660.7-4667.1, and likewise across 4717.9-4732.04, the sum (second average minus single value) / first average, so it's -0.801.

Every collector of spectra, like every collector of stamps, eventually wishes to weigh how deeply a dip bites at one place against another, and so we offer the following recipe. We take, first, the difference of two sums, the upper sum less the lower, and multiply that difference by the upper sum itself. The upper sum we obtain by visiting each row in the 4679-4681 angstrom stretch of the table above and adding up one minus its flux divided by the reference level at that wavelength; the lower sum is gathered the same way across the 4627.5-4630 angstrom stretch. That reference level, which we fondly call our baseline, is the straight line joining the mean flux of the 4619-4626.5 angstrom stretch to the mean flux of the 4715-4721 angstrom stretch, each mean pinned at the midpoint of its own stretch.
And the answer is 0.004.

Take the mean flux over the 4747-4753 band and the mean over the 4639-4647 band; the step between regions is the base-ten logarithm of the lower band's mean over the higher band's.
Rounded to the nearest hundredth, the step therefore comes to -0.03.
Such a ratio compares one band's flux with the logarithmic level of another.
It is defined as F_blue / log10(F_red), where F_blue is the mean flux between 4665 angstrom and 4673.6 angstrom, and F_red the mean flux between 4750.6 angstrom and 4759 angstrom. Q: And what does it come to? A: 5.95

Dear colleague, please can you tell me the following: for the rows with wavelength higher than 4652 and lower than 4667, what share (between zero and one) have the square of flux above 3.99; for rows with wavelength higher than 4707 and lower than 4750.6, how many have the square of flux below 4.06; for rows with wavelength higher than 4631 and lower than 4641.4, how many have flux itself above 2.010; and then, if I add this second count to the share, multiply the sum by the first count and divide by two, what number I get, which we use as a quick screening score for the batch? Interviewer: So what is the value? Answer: 15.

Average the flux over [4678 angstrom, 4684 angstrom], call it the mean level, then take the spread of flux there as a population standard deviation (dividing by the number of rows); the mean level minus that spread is 1.97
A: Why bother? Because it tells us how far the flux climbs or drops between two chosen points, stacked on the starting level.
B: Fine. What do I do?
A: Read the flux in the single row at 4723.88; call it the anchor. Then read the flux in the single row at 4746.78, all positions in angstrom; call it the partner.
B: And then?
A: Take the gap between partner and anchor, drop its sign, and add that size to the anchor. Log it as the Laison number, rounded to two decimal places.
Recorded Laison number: 2.10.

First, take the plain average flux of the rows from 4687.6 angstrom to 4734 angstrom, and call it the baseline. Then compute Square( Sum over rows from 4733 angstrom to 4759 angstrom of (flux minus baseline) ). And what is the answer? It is 7.1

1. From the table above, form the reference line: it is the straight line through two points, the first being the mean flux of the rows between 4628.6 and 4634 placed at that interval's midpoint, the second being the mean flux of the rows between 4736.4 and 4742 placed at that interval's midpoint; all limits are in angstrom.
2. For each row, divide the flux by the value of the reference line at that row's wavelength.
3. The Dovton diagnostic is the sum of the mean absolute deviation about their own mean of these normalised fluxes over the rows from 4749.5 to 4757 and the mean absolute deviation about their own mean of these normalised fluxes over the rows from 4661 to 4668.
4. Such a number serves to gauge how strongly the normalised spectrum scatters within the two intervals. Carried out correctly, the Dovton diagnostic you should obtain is 0.033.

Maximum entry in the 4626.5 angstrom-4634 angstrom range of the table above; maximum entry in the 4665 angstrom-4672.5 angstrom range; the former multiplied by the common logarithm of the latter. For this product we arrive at 0.630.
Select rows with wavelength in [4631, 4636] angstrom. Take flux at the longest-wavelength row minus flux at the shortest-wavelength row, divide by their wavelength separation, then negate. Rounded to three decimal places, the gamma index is 0.024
